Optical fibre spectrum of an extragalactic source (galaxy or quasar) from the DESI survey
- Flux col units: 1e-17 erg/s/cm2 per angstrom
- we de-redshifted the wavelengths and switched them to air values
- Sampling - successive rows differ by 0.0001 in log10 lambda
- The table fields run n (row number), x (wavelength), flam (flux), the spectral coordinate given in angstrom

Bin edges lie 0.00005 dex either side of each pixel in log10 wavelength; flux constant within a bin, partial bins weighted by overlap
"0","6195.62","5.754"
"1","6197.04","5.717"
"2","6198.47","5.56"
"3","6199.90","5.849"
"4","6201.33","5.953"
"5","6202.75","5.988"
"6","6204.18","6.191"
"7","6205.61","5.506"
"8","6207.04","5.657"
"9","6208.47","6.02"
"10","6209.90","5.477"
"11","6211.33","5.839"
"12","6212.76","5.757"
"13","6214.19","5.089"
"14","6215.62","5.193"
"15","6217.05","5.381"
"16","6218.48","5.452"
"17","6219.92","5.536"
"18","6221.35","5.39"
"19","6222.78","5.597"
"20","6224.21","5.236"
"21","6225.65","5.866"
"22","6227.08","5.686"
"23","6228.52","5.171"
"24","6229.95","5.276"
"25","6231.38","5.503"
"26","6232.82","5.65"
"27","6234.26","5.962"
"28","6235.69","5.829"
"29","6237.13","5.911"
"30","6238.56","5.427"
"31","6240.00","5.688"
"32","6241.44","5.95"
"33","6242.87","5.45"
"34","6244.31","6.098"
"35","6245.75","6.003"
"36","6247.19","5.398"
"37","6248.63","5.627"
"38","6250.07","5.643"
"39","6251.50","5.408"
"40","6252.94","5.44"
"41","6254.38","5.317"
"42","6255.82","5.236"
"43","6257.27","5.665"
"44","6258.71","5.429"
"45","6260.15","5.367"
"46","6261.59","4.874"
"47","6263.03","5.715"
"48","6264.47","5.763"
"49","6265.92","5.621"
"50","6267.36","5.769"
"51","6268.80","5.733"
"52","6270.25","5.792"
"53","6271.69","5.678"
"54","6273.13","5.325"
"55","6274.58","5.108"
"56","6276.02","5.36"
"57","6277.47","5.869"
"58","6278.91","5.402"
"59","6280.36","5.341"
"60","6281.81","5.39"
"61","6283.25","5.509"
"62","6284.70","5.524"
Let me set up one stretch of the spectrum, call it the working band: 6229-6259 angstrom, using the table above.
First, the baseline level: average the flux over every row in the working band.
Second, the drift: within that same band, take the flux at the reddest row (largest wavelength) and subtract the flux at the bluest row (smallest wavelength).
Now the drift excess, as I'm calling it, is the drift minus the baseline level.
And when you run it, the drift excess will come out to -5.46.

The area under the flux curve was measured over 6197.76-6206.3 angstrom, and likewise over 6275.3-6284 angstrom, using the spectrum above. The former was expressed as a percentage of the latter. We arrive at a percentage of 105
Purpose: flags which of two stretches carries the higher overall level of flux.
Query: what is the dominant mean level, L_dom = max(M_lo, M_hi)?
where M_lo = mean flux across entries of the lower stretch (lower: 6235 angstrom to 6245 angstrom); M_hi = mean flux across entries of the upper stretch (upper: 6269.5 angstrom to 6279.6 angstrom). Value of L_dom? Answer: 5.76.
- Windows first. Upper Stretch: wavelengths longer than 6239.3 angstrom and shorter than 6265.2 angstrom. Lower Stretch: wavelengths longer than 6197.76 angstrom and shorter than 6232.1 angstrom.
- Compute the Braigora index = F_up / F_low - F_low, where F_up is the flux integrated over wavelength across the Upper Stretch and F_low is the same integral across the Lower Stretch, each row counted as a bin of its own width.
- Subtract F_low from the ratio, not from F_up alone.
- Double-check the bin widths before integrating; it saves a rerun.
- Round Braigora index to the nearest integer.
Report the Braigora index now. -191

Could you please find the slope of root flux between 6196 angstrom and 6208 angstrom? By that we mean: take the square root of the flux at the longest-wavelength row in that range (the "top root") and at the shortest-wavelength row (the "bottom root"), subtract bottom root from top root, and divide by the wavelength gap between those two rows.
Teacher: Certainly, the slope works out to -0.0013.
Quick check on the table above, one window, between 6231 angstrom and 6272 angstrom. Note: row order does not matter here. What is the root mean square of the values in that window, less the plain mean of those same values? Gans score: 0.006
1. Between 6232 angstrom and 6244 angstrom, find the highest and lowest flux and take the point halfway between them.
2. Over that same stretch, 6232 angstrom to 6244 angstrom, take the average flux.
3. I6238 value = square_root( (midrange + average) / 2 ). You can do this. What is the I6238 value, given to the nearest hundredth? 2.39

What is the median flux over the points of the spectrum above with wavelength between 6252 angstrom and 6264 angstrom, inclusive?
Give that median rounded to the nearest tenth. 5.4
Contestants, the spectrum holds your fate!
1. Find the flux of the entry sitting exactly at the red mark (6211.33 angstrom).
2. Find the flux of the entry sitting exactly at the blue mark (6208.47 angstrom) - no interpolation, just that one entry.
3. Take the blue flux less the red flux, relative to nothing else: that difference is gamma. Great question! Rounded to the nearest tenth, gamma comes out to 0.2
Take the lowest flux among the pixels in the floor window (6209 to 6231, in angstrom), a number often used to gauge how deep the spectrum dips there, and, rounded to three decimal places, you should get 5.089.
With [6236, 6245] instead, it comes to 5.427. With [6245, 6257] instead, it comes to 5.236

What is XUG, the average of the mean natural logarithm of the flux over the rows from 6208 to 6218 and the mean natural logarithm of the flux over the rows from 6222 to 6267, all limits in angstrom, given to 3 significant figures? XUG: 1.71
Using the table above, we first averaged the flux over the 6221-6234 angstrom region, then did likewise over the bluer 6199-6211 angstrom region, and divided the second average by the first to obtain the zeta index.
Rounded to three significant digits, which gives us 1.06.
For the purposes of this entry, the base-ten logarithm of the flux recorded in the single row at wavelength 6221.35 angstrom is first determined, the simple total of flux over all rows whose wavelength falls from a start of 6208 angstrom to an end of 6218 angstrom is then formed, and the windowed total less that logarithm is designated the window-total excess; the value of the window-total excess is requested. 38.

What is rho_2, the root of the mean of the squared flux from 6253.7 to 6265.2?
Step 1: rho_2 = 5.43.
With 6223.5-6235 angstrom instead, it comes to 5.55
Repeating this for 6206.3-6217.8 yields 5.56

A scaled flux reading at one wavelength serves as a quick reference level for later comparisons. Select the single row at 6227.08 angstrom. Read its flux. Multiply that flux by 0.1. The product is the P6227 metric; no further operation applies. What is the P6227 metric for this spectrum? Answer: 0.57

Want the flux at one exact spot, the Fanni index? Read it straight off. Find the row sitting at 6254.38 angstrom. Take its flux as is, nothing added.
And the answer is 5.317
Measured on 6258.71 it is 5.429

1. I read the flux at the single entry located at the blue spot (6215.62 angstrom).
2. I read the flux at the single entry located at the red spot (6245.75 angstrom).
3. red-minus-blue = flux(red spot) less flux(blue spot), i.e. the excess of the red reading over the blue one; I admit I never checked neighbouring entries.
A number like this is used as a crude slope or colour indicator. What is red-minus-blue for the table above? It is 0.81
